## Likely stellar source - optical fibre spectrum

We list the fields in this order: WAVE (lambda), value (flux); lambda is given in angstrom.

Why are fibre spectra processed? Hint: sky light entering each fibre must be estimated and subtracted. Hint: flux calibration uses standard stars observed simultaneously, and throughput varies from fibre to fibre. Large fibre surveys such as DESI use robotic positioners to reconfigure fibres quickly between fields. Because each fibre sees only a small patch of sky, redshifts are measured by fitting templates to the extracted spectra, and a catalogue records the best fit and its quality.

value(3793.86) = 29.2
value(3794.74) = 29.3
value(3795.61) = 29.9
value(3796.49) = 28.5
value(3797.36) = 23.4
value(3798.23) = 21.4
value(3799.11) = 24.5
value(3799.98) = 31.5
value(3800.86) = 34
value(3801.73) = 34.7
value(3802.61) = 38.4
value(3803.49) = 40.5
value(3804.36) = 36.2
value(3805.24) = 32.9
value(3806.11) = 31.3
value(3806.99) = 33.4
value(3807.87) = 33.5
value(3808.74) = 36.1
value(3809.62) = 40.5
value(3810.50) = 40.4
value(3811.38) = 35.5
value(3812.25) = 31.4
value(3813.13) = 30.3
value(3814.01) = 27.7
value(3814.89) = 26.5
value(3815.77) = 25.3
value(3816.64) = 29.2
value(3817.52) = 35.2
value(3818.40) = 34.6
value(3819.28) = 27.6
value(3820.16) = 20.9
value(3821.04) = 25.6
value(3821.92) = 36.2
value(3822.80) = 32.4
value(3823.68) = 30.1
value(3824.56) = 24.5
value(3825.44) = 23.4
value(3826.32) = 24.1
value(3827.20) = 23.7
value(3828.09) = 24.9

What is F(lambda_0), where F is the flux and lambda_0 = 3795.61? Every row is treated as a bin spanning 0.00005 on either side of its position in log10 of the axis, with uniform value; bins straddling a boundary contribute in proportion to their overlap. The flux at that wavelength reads 29.9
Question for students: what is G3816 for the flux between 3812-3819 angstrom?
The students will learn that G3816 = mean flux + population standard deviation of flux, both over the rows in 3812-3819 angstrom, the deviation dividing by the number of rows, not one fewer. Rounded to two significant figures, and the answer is 33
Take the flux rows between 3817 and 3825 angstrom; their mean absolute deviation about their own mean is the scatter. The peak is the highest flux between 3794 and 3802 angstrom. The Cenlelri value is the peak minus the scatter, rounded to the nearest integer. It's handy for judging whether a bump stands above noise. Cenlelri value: 30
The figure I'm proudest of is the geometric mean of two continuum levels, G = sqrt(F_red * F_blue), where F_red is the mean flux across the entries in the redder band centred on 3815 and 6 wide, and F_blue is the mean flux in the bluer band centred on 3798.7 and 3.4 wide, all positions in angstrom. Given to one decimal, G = 27.2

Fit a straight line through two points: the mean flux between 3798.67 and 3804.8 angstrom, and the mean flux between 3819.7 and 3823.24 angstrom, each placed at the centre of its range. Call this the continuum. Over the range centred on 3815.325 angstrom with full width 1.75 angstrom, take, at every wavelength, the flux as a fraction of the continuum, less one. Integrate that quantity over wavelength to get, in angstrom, -0.26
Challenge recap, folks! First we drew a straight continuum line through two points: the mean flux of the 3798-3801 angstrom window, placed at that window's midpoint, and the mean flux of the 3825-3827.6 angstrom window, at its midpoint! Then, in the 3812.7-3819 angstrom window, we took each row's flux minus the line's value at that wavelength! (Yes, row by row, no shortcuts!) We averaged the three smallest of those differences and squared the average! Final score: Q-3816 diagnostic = 1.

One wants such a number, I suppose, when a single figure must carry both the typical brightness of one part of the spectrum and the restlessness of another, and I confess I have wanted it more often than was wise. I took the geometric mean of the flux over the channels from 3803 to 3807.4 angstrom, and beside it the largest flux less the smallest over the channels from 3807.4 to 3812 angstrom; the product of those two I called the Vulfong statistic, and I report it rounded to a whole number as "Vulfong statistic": 243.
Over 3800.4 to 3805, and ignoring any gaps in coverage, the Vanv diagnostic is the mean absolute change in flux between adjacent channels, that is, 2.7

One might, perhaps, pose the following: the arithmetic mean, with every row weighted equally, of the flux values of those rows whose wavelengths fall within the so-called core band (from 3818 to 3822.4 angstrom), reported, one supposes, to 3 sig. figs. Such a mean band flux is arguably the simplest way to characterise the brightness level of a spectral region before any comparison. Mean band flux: 29.0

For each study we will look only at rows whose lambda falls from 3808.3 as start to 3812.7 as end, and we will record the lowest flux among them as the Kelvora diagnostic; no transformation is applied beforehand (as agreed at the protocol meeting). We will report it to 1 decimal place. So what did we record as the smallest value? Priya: 31.4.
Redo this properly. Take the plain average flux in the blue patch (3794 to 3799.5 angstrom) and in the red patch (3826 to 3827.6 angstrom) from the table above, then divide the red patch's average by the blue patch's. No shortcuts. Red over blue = 0.91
